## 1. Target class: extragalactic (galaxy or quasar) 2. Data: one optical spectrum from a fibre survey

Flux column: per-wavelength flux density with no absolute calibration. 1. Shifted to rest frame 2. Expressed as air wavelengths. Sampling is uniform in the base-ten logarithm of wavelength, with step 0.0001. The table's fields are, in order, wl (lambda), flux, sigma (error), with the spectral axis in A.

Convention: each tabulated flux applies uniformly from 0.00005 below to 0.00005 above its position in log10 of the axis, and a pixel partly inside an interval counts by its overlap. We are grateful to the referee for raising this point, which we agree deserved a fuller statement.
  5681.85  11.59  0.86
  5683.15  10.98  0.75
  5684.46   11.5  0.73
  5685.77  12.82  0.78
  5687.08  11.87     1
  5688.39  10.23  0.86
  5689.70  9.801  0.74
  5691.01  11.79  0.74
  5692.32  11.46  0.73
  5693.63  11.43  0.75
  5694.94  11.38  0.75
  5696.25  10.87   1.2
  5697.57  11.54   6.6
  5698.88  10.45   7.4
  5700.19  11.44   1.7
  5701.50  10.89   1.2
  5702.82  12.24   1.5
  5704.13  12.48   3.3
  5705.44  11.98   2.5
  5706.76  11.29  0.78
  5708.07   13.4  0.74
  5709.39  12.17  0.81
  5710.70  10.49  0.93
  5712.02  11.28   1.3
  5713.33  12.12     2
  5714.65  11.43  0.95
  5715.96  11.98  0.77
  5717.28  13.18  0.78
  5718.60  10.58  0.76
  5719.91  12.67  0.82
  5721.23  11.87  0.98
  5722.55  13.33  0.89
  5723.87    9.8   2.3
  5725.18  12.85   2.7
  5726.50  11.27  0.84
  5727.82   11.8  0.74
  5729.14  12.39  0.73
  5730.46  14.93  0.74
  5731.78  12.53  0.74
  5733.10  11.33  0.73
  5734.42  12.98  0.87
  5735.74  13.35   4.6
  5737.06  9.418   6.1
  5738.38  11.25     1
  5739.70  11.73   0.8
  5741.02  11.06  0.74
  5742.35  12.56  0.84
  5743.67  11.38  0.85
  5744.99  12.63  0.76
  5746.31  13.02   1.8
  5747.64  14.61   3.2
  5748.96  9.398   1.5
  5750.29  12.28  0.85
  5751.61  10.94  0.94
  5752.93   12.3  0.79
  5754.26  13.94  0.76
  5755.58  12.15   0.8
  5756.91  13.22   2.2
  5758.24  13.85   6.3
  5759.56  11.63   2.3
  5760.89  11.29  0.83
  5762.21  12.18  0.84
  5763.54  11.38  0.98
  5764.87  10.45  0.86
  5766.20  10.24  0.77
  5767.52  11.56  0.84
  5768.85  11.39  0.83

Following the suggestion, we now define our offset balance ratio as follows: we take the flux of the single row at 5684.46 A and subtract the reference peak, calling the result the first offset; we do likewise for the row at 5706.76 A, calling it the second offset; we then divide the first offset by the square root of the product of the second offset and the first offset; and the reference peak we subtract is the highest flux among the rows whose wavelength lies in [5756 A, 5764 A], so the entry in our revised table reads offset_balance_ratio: -0.96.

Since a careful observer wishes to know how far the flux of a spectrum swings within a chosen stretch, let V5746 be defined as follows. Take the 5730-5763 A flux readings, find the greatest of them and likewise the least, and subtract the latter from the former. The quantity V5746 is 5.5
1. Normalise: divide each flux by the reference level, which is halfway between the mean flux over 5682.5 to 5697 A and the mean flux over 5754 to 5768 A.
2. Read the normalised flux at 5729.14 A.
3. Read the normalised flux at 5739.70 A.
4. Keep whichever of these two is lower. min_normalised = 1.01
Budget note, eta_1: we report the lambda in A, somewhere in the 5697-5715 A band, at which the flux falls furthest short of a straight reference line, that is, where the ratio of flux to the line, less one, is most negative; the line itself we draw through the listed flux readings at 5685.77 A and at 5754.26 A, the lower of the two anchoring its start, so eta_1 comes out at 5710.70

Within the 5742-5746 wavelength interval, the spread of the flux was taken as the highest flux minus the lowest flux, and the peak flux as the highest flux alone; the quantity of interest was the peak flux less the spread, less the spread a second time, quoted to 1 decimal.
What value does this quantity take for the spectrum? 10.1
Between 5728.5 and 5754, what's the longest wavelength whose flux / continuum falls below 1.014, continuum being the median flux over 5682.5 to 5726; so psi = 5751.61 A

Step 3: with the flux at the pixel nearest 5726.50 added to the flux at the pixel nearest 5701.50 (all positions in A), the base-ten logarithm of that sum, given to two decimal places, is 1.35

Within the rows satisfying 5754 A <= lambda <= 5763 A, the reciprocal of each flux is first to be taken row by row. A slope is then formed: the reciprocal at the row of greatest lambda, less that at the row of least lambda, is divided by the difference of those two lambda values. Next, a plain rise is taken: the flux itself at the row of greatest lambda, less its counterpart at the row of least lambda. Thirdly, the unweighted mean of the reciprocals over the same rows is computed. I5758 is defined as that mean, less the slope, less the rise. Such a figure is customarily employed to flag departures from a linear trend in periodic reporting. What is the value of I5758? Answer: 1.8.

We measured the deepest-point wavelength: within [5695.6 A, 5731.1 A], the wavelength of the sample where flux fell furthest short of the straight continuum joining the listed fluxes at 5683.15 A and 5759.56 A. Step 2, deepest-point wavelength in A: 5723.87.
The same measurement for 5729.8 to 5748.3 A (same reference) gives 5737.06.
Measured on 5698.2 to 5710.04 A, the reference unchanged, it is 5698.88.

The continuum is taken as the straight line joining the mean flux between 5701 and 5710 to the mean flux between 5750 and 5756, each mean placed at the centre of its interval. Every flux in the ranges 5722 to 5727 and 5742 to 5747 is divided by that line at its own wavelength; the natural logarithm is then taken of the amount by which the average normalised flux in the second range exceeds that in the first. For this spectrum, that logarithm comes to -3.2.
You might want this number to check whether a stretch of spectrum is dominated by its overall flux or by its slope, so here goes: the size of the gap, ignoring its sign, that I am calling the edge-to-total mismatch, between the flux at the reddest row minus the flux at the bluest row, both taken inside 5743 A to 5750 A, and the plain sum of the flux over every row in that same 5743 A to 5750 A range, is 63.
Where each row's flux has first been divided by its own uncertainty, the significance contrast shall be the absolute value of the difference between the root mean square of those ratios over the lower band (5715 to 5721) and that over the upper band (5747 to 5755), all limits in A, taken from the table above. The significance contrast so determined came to 2.7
